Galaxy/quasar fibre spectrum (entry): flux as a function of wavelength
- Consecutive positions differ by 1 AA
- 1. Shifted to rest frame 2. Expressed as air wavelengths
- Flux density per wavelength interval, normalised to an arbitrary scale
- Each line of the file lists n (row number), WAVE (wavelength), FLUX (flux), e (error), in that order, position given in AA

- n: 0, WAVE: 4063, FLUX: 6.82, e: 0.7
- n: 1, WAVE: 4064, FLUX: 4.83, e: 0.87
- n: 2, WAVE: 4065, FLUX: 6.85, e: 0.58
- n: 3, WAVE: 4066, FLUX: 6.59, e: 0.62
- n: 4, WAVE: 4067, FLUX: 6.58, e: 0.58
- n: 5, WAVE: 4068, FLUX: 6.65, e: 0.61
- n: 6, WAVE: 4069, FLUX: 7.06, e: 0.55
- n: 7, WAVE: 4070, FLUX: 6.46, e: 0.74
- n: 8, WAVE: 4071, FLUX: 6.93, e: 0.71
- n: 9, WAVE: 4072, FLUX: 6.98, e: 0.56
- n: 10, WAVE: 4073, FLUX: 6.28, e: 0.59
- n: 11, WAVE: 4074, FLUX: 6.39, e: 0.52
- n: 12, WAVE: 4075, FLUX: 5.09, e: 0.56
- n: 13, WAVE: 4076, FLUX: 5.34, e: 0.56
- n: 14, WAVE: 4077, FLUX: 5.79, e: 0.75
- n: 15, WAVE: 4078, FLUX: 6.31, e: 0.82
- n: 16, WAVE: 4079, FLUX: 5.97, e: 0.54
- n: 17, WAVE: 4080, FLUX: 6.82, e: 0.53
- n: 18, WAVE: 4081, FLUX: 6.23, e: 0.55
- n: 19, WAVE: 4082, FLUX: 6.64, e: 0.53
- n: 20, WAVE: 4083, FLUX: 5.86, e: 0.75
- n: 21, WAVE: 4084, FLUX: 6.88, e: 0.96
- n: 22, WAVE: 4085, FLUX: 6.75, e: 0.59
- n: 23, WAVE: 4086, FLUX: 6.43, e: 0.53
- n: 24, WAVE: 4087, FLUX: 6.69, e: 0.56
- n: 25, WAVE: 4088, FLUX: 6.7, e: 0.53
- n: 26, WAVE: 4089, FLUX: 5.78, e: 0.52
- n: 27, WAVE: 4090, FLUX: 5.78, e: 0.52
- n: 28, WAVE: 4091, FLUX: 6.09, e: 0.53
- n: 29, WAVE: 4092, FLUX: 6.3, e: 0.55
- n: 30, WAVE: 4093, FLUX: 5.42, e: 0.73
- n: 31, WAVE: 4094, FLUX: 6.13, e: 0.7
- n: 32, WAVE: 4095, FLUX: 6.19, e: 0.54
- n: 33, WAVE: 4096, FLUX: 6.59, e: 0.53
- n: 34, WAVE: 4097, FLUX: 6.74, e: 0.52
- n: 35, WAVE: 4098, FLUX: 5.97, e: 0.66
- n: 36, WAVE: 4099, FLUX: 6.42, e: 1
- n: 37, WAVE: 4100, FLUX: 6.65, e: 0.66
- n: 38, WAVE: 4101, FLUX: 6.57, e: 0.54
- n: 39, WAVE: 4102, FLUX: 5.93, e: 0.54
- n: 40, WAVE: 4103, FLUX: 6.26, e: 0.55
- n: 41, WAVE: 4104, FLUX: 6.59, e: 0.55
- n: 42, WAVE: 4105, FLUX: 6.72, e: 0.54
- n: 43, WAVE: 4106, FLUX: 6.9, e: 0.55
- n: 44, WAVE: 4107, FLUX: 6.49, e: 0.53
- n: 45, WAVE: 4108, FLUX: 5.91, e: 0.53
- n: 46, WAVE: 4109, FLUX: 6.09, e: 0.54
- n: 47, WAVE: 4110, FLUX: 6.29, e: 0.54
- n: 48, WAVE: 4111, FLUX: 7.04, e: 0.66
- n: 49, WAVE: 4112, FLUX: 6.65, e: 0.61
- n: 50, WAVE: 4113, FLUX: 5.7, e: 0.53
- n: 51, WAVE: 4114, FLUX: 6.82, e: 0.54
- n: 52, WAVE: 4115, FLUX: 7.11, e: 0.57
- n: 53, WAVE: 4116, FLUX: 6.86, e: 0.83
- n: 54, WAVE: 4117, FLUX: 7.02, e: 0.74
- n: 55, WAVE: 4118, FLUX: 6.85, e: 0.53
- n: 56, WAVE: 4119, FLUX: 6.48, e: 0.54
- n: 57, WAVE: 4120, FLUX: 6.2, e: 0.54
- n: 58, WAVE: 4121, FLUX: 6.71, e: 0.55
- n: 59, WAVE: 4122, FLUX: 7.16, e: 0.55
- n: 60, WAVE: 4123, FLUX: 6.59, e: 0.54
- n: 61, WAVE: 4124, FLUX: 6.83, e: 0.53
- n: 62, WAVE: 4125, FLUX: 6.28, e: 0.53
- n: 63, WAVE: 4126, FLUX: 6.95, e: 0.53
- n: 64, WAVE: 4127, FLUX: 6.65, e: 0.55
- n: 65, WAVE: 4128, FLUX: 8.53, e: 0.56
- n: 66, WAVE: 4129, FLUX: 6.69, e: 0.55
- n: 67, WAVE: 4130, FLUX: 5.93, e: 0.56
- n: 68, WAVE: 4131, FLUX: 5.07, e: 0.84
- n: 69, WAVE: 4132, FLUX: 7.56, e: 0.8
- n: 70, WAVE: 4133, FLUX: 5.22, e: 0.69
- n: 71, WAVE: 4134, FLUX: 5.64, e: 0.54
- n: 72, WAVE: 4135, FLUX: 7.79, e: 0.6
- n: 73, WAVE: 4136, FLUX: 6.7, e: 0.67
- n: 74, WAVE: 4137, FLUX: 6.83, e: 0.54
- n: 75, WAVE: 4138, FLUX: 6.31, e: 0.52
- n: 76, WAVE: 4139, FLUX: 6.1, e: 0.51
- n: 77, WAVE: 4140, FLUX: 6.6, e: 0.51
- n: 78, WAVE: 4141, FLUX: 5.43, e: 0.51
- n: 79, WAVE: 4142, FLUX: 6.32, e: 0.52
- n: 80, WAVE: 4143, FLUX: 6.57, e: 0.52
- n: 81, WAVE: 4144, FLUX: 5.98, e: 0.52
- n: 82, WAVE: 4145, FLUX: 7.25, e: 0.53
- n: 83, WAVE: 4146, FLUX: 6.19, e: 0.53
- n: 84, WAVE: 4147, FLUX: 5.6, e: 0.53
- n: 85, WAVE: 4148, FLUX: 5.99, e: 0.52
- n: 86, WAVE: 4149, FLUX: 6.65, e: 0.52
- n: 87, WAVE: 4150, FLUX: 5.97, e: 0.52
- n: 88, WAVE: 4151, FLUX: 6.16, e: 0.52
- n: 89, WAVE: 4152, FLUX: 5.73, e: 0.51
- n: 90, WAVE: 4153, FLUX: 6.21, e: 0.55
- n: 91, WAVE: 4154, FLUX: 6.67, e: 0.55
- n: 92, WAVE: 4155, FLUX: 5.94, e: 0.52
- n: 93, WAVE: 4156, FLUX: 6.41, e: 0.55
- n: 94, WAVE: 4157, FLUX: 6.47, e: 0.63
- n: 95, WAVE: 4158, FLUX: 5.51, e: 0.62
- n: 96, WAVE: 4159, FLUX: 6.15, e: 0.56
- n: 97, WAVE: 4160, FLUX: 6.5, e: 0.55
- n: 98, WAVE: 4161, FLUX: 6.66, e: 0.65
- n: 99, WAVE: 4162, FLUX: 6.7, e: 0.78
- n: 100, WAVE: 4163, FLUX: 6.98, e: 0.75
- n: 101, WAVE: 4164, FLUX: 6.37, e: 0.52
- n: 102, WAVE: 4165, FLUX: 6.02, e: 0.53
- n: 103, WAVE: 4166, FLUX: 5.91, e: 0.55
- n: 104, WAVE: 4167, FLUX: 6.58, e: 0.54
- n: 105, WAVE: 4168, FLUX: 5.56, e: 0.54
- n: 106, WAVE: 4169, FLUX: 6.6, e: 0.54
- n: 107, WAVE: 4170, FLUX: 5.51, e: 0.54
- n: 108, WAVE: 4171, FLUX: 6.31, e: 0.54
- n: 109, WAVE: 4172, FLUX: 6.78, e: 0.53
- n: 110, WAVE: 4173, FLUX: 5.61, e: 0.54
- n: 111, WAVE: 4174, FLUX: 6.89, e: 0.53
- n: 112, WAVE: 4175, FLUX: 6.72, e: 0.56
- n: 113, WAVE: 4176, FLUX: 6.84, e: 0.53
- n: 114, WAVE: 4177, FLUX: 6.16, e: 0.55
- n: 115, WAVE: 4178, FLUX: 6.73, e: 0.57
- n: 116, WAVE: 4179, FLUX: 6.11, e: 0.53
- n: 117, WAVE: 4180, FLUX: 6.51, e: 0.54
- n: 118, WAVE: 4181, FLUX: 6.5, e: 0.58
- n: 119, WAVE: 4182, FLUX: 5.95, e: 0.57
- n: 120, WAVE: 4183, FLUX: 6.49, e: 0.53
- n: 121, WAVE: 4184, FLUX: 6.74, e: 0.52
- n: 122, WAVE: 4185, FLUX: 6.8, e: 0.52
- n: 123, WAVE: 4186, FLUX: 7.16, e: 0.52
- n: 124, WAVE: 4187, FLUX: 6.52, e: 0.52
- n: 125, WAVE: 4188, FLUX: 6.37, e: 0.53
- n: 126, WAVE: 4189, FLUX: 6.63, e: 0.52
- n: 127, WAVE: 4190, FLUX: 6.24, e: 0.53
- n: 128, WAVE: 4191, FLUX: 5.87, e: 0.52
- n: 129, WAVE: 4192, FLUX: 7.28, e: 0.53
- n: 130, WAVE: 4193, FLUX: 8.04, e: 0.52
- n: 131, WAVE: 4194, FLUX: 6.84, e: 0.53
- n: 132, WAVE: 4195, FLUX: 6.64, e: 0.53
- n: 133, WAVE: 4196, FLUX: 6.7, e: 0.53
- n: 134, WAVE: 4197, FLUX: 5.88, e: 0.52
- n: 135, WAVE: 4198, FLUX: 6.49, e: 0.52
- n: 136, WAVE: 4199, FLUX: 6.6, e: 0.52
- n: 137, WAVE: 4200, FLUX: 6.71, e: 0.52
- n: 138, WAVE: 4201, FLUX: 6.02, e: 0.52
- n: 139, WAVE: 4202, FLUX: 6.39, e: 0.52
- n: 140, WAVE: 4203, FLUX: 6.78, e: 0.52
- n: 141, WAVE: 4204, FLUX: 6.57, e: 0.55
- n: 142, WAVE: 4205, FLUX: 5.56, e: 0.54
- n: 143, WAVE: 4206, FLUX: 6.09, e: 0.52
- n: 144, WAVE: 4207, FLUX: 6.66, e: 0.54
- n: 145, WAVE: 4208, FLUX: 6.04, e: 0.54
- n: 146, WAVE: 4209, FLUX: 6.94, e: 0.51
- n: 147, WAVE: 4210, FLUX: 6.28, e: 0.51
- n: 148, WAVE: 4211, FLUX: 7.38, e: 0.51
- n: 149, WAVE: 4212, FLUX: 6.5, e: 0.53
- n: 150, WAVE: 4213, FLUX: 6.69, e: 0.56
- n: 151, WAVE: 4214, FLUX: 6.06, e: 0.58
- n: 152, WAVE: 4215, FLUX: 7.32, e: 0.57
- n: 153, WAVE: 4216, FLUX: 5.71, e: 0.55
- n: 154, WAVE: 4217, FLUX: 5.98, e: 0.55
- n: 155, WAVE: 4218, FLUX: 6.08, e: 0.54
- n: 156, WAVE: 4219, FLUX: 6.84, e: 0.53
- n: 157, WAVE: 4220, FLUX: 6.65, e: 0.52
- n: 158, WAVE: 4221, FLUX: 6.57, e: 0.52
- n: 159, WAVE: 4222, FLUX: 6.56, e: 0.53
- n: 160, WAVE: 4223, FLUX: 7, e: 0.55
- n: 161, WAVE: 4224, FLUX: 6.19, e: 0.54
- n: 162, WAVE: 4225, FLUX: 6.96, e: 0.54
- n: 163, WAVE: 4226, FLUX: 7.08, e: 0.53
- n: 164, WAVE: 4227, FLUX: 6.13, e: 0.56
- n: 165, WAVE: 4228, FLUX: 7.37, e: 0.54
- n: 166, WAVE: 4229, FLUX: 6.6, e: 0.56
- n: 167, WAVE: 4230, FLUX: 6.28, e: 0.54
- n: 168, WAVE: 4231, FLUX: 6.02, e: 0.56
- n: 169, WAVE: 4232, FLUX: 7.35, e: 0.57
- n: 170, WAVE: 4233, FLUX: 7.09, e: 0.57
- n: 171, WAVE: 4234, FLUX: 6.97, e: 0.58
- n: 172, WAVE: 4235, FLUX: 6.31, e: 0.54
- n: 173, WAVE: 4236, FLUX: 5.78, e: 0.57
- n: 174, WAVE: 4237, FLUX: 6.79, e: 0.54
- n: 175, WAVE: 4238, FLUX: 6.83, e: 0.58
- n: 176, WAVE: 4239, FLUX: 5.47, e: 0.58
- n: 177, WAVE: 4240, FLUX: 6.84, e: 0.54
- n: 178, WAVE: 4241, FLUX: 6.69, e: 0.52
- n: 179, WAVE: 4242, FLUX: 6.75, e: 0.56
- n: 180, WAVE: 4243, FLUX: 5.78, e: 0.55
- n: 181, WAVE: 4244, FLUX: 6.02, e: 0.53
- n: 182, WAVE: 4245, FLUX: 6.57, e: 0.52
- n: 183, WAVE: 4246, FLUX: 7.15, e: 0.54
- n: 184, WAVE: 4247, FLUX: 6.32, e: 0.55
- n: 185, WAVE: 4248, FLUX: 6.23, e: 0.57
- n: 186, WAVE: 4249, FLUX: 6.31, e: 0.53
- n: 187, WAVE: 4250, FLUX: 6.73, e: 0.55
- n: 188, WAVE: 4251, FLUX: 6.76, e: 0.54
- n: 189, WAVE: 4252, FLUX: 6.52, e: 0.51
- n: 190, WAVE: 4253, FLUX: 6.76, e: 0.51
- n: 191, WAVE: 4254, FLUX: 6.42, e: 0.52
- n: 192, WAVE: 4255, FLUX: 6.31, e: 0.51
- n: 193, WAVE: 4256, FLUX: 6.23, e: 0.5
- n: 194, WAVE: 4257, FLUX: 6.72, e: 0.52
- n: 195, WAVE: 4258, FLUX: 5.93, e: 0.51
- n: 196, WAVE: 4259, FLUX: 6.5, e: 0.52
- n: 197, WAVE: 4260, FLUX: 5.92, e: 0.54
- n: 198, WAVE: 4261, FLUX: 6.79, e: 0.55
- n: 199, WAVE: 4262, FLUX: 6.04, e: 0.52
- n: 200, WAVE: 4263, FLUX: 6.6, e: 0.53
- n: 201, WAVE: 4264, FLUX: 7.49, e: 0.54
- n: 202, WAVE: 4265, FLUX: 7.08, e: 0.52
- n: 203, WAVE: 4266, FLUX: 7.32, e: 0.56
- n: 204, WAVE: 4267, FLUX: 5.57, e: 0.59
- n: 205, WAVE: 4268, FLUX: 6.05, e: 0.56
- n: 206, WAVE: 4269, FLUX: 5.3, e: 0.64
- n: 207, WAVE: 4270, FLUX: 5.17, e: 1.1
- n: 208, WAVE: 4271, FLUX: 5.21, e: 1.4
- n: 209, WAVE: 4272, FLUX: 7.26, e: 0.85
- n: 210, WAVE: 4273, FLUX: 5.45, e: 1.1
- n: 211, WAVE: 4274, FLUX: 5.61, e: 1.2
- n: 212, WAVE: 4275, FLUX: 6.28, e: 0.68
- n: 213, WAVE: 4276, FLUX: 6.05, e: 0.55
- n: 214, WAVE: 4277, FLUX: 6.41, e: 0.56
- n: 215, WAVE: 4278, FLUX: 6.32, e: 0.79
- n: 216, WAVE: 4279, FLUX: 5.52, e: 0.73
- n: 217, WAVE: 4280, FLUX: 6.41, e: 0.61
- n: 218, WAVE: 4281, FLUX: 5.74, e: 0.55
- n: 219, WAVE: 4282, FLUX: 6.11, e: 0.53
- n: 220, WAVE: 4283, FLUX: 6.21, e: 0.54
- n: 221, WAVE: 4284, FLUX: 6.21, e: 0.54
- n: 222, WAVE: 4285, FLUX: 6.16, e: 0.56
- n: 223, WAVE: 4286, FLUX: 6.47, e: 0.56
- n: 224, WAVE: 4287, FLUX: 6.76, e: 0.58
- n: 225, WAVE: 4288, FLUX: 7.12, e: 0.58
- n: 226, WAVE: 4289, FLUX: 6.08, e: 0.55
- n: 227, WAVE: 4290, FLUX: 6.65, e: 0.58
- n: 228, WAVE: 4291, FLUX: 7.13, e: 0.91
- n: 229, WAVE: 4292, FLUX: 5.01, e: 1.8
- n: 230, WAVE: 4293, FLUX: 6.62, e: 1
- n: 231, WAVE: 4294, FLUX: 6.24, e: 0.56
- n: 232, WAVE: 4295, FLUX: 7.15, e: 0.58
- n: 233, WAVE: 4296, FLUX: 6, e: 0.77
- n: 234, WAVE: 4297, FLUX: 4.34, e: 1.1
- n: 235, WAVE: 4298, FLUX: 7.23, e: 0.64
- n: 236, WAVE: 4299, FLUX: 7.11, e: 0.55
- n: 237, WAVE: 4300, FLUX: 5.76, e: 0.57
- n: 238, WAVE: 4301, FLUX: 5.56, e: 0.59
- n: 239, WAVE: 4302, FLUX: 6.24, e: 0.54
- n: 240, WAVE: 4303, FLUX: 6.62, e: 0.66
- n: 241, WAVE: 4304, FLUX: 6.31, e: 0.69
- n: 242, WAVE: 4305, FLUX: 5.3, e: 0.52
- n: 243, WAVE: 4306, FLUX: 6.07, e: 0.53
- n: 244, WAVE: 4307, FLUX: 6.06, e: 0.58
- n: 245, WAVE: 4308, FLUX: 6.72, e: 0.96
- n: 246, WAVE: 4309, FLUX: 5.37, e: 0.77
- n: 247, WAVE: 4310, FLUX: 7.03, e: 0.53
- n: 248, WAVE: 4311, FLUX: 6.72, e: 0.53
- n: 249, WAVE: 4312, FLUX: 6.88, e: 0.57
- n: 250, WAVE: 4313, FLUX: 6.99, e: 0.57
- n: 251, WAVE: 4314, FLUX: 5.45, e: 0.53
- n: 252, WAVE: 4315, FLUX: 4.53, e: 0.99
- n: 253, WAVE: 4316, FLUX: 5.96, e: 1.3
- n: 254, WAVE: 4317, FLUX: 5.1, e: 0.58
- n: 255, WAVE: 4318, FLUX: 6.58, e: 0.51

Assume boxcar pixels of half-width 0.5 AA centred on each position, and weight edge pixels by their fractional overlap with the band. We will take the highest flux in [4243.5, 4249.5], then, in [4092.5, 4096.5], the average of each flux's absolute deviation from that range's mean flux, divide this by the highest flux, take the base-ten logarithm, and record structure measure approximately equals -1.33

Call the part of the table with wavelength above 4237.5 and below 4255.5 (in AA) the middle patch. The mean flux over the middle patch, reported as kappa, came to 6.47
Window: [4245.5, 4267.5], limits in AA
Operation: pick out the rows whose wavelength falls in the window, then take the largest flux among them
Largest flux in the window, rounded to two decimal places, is 7.49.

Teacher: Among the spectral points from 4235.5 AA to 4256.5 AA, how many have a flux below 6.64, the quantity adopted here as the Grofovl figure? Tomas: 12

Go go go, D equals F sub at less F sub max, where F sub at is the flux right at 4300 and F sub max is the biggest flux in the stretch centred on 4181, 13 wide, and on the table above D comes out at -1.40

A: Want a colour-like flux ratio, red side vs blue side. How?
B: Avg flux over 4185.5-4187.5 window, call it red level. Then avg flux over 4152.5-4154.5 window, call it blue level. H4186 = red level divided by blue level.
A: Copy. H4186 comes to 1.06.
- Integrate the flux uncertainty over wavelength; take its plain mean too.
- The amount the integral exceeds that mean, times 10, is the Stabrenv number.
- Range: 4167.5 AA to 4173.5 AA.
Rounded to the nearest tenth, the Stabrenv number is 26.9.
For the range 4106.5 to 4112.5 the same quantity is 28.4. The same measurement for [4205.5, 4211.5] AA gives 26.1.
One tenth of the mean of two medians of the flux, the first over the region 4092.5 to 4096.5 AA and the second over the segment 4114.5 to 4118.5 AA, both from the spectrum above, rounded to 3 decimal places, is 0.655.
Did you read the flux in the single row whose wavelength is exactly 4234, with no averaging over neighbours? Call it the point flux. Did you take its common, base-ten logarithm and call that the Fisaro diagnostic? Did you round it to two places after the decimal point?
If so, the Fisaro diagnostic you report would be 0.84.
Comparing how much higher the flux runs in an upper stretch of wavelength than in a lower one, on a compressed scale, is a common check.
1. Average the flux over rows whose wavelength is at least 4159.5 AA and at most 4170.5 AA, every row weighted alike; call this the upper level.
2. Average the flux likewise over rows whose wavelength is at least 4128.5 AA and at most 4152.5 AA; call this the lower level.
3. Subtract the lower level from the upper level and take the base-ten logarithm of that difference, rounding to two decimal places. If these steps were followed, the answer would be -1.33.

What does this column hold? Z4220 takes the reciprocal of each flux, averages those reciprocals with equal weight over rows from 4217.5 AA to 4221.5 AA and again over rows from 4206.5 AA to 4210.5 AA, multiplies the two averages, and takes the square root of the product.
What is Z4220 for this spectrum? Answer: 0.1540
